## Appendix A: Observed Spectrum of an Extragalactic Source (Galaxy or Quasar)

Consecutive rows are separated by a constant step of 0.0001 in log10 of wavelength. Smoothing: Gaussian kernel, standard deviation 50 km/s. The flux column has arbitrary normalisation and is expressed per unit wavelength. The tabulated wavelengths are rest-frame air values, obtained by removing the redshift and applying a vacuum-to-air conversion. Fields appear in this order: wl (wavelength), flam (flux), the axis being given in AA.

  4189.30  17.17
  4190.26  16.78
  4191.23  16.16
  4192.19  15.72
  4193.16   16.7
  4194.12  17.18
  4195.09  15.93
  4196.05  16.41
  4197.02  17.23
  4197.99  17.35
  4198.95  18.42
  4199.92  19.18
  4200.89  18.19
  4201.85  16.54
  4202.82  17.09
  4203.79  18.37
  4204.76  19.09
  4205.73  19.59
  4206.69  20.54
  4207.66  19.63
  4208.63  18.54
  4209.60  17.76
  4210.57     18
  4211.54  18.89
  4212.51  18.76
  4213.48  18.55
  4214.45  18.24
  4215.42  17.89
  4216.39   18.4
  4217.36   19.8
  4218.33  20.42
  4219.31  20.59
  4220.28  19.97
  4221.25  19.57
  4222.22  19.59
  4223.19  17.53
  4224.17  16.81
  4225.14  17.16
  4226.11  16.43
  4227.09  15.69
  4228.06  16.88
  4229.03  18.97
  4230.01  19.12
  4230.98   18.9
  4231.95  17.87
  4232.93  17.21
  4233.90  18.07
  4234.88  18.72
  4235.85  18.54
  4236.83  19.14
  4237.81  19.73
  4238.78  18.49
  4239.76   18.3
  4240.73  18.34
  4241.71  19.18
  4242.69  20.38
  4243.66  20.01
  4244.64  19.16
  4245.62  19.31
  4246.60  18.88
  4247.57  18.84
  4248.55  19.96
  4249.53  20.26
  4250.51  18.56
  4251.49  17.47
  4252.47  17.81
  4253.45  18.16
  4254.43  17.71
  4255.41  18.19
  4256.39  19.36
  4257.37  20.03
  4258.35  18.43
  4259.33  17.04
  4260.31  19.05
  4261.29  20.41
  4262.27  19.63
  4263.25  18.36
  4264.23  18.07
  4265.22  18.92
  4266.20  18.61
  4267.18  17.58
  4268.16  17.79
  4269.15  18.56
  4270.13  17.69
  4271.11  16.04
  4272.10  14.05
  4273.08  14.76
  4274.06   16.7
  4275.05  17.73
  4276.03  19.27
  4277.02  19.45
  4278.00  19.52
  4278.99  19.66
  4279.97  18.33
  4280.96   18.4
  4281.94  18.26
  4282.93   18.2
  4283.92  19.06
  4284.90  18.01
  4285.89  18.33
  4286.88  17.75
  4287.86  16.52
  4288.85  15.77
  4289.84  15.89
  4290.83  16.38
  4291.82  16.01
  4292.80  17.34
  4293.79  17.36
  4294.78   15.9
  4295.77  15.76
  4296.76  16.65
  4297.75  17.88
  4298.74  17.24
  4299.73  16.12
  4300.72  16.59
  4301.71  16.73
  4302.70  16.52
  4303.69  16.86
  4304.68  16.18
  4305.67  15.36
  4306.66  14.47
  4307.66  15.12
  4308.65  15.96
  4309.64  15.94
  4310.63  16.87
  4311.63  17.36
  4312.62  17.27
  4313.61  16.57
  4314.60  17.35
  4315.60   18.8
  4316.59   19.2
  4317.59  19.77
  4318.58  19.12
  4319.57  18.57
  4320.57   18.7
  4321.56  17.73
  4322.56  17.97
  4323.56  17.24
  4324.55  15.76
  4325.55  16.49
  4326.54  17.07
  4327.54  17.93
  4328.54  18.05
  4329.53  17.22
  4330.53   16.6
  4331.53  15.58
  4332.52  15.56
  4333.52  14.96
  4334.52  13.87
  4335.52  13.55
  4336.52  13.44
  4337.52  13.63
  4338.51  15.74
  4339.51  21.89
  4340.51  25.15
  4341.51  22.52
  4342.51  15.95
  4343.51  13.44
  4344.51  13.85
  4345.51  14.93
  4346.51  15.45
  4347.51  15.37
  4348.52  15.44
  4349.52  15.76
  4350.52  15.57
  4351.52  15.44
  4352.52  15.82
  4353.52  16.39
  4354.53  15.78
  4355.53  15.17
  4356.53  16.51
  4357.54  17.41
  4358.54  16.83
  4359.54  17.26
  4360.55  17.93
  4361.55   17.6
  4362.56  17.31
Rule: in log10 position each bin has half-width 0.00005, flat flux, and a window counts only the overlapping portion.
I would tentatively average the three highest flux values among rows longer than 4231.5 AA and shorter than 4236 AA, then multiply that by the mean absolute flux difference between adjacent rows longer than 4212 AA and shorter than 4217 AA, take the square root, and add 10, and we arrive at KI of 12.5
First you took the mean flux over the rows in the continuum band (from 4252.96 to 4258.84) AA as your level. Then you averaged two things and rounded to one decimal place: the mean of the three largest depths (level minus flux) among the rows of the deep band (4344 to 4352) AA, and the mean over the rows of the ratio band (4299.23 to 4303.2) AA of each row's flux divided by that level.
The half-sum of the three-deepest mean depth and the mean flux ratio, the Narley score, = 2.4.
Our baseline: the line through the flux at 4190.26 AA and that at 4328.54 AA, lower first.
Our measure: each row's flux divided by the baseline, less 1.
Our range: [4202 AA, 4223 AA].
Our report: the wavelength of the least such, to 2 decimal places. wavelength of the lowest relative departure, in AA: 4202.82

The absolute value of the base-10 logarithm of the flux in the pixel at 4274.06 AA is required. 1.22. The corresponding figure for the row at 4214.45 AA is 1.26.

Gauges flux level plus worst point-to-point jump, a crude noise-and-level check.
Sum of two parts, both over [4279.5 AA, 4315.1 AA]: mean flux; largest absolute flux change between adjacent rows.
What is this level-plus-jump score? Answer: 18.3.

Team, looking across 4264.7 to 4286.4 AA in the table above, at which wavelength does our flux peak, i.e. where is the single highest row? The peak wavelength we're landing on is 4278.99 AA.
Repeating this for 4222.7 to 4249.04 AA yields 4242.69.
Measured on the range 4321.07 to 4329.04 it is 4328.54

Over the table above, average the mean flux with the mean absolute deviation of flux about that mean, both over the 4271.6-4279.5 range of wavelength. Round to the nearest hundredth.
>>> 9.75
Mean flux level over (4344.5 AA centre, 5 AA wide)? 14.7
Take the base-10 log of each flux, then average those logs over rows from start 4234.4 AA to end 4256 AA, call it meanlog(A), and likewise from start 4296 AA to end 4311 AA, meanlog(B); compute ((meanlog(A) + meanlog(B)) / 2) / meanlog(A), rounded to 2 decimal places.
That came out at 0.97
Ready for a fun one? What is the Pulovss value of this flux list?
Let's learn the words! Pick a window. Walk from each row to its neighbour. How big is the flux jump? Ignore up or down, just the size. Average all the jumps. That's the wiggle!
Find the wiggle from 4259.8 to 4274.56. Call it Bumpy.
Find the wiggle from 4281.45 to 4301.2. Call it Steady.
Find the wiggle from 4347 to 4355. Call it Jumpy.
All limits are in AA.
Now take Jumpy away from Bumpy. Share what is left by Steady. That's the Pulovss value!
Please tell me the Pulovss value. 1.0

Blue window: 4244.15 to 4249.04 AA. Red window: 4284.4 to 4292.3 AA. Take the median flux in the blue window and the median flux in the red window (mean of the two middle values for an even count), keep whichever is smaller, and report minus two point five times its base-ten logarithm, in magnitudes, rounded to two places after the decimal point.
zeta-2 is -3.04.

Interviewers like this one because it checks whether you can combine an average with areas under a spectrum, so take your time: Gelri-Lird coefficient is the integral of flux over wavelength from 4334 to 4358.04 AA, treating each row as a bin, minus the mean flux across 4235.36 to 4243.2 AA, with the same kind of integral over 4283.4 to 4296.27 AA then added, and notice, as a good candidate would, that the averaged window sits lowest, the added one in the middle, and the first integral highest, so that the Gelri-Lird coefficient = 587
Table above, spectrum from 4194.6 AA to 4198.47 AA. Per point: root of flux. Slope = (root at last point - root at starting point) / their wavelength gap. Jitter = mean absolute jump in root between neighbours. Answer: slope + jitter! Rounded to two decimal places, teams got 0.12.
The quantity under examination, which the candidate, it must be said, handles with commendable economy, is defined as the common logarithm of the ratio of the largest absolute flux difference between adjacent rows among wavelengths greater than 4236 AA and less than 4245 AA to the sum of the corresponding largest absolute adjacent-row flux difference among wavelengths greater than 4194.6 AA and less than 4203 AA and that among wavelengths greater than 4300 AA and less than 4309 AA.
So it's -0.31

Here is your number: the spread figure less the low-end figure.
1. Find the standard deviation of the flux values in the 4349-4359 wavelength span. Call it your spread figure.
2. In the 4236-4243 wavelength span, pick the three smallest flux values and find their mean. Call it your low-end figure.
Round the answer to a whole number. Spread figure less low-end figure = -18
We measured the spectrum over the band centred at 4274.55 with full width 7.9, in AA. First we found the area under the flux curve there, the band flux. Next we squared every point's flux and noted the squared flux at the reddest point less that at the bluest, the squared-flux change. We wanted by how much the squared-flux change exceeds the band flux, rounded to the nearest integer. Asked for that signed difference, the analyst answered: -12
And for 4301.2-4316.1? -172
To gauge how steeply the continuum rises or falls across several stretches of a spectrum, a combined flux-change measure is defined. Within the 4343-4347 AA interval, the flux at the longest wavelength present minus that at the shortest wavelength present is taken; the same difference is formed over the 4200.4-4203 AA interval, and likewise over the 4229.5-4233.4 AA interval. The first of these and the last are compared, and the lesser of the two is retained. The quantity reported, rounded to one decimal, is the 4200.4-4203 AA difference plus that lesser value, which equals -3.0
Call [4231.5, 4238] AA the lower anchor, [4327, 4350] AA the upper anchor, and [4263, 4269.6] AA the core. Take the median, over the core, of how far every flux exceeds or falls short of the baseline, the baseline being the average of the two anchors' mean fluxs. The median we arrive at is 1.0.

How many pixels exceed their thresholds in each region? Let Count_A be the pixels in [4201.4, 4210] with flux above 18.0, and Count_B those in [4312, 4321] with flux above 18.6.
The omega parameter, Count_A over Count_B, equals 1.2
